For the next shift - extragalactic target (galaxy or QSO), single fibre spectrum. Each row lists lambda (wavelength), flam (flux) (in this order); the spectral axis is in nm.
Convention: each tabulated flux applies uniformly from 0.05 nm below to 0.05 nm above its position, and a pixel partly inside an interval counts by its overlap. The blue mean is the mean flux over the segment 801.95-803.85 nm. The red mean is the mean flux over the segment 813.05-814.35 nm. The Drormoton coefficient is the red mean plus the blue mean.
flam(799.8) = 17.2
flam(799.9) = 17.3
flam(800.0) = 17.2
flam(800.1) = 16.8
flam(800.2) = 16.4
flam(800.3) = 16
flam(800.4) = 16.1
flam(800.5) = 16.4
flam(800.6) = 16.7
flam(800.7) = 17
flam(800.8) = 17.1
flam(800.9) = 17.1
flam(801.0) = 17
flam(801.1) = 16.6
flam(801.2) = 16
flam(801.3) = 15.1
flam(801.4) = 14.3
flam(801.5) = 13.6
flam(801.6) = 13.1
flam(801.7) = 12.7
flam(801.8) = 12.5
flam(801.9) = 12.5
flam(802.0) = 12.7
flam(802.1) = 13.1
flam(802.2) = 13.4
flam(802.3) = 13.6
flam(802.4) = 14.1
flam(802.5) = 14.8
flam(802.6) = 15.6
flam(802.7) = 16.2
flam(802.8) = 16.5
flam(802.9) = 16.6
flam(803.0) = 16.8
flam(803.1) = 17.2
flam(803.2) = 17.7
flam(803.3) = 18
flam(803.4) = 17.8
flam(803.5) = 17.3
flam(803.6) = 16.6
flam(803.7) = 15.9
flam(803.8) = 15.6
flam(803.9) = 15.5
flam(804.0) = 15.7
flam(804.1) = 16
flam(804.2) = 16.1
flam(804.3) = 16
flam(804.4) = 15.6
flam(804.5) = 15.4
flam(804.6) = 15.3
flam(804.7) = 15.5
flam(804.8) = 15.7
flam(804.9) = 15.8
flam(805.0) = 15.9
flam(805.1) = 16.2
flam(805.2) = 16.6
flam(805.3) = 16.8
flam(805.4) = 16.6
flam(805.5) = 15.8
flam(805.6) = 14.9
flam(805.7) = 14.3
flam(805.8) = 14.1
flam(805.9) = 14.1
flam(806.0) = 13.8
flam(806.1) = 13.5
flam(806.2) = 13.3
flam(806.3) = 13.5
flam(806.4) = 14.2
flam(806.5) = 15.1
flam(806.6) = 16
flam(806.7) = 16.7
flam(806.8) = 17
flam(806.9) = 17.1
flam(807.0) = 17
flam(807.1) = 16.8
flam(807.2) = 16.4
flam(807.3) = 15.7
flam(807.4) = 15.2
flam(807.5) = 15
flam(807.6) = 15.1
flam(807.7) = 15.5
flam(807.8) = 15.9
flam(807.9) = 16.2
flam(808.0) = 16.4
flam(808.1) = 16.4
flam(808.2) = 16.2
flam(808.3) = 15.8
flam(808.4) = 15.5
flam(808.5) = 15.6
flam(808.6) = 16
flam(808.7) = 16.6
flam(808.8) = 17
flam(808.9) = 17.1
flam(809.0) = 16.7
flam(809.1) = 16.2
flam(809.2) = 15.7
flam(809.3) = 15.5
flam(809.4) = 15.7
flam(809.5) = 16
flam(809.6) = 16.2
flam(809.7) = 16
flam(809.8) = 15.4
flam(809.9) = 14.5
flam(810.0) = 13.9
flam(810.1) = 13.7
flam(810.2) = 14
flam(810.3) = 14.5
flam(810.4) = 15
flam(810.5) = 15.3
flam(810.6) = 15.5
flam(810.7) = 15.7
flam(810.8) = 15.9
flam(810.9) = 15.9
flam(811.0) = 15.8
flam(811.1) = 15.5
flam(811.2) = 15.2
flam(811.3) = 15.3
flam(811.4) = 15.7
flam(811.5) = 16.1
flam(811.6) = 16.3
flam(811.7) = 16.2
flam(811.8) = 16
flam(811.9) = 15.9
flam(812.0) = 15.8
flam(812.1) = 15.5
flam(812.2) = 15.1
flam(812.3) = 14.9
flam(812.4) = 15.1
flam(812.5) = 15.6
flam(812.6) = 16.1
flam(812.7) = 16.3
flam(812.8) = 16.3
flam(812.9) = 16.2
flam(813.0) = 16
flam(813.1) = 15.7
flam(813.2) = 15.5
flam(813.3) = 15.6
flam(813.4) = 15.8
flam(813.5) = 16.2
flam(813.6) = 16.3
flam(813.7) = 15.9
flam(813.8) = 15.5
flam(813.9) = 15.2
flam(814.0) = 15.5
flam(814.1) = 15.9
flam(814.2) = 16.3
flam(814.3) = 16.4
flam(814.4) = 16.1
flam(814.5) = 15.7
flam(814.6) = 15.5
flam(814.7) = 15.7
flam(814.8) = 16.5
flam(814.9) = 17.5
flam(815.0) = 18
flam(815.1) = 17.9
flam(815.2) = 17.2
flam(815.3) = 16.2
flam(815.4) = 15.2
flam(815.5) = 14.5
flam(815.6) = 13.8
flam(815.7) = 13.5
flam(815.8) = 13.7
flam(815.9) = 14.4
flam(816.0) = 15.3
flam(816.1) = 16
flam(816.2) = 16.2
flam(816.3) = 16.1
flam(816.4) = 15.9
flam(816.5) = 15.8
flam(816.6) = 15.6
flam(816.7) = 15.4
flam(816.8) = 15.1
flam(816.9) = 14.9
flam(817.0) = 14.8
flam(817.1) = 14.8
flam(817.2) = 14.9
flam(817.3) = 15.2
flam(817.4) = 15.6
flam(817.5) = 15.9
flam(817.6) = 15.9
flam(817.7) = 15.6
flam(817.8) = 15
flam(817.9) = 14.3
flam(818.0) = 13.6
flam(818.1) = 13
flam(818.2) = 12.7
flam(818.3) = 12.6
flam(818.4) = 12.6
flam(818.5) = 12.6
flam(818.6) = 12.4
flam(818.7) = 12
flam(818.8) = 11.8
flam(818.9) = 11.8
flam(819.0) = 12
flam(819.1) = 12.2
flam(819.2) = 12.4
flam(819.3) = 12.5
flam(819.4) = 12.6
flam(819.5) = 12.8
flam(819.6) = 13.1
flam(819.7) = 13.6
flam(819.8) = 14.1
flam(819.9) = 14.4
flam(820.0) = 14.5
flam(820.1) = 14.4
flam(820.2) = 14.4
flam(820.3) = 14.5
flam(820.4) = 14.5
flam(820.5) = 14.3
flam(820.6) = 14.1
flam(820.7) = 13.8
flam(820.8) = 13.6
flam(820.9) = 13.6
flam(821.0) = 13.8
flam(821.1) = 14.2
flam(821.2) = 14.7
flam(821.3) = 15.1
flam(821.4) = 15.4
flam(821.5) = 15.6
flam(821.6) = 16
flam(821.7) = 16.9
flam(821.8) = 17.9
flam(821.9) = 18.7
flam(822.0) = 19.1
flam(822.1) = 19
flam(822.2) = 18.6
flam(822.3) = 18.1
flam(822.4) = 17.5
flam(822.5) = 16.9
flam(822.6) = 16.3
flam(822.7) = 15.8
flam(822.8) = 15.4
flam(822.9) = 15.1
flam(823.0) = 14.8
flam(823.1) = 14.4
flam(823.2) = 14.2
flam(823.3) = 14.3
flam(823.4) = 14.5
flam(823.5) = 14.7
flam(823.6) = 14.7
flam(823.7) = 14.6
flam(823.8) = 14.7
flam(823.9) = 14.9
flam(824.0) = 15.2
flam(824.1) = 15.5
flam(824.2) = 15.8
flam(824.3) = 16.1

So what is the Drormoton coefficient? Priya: 31.6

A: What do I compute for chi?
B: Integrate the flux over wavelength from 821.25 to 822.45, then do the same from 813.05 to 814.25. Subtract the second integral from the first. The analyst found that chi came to 2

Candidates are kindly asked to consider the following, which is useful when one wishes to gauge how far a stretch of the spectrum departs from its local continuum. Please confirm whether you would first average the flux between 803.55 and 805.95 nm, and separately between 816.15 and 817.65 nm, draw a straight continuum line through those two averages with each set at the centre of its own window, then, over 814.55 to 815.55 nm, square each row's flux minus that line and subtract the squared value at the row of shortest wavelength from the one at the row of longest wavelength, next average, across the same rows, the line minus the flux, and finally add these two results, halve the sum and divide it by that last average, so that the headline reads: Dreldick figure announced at 0.0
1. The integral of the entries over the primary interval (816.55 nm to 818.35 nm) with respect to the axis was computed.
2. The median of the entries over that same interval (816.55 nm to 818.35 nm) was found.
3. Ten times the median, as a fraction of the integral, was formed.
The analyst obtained 5.6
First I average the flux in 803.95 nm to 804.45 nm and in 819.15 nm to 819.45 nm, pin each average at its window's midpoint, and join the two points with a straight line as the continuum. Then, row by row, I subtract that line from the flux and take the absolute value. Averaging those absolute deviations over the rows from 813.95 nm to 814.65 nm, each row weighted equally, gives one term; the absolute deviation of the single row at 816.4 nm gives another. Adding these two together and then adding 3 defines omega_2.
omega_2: 8.0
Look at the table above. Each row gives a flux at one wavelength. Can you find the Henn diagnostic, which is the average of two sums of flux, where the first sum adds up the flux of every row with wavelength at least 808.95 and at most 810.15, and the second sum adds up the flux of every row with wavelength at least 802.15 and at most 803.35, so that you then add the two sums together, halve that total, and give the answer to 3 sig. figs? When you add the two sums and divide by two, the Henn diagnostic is 188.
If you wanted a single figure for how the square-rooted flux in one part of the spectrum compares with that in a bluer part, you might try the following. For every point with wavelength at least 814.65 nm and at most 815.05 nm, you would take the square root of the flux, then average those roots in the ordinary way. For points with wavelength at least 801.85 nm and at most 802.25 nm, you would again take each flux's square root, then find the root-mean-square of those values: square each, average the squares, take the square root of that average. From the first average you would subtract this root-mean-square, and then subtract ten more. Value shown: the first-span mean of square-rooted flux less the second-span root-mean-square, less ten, -9.5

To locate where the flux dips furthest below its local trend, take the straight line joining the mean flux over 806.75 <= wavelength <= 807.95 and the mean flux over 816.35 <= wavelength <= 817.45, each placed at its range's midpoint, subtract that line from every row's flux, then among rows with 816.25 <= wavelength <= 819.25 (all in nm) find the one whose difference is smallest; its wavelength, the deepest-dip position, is 818.8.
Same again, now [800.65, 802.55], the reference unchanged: 801.8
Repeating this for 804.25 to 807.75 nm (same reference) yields 806.2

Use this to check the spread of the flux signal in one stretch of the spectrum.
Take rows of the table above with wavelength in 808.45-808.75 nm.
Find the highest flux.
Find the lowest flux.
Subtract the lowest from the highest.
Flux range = 1.0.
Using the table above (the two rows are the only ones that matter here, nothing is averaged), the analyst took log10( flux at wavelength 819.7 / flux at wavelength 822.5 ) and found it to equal -0.094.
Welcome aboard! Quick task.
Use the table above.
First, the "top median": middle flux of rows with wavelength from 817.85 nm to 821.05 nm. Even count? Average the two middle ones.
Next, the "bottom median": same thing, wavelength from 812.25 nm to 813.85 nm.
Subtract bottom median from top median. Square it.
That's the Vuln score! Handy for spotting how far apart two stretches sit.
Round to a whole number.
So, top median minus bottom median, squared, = 6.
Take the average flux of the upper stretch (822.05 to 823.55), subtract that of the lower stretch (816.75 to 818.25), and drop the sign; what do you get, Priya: 1.2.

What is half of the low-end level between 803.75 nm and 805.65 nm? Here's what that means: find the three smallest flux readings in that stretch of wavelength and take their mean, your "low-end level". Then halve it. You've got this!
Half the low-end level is 7.60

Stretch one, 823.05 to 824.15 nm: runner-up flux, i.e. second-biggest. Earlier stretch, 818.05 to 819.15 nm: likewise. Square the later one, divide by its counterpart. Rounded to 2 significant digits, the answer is 18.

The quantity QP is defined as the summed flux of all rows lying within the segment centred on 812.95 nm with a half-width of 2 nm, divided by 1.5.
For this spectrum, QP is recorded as 422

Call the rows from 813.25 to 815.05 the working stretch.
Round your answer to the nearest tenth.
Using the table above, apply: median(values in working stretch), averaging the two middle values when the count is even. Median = 15.9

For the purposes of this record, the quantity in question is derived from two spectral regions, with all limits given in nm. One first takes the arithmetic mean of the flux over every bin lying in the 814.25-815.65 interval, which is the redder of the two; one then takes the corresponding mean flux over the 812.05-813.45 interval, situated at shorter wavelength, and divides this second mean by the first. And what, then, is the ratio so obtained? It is 0.97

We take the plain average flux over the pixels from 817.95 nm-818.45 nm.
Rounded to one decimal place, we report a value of 12.9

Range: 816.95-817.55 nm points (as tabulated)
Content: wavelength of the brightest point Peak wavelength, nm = 817.5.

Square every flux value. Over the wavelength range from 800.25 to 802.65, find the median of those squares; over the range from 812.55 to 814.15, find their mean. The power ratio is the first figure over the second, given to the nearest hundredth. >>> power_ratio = 0.89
